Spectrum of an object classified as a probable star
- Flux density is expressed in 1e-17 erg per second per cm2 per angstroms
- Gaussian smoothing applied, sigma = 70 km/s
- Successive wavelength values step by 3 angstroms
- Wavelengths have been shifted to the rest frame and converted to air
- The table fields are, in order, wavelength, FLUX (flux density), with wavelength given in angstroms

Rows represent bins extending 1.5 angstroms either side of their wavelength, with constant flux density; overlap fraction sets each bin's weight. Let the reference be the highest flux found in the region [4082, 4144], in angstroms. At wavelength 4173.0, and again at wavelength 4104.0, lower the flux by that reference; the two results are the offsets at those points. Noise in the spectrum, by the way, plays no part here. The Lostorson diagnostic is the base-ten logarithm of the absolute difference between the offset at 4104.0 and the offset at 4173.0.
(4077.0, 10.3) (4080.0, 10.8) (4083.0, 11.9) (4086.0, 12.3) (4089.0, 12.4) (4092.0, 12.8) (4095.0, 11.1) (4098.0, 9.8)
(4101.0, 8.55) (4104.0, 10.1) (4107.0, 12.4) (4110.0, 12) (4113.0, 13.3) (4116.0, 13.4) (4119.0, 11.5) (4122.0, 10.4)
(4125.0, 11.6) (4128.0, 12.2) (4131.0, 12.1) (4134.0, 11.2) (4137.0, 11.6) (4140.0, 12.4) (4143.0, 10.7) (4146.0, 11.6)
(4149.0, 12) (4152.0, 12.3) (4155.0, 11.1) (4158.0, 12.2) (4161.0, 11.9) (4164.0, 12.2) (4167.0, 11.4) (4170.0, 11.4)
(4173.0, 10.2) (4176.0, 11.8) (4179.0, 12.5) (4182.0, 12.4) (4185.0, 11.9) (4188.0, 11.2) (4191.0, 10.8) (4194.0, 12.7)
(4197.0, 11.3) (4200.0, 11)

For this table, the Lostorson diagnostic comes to -1.00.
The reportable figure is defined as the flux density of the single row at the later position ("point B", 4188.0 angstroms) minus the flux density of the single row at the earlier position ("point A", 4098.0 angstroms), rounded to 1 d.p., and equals 1.4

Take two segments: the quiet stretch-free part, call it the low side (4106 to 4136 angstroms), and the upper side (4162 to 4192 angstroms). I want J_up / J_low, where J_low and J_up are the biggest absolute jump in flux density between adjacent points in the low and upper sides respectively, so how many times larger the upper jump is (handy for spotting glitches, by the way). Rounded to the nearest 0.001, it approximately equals 0.842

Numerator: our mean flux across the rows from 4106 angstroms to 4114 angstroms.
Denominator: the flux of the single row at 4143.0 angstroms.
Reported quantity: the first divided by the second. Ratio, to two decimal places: 1.17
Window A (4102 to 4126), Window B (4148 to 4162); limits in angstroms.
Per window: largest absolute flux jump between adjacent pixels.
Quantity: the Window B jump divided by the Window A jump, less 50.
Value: -49.5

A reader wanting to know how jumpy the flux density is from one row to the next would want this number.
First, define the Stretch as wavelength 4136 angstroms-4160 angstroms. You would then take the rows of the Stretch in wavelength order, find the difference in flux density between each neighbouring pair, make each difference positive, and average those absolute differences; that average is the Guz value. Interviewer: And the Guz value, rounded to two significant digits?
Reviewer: 0.91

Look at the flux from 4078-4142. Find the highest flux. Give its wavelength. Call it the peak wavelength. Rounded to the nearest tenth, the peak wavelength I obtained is 4116.0 angstroms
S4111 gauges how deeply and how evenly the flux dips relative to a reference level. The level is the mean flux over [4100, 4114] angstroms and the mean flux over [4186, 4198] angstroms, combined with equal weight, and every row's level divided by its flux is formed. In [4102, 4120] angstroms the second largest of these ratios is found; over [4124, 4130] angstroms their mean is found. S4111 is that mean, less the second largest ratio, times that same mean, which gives -0.03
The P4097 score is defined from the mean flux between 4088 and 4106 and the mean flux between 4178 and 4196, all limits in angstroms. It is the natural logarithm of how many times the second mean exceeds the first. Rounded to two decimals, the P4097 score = 0.10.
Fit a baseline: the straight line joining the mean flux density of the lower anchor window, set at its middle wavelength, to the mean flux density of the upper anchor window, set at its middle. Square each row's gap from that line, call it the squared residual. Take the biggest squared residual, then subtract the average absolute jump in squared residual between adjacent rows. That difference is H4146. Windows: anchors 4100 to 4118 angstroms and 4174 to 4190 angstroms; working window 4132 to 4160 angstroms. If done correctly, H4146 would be 0.7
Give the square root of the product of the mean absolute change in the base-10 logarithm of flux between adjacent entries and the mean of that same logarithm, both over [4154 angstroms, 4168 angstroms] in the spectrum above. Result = 0.16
